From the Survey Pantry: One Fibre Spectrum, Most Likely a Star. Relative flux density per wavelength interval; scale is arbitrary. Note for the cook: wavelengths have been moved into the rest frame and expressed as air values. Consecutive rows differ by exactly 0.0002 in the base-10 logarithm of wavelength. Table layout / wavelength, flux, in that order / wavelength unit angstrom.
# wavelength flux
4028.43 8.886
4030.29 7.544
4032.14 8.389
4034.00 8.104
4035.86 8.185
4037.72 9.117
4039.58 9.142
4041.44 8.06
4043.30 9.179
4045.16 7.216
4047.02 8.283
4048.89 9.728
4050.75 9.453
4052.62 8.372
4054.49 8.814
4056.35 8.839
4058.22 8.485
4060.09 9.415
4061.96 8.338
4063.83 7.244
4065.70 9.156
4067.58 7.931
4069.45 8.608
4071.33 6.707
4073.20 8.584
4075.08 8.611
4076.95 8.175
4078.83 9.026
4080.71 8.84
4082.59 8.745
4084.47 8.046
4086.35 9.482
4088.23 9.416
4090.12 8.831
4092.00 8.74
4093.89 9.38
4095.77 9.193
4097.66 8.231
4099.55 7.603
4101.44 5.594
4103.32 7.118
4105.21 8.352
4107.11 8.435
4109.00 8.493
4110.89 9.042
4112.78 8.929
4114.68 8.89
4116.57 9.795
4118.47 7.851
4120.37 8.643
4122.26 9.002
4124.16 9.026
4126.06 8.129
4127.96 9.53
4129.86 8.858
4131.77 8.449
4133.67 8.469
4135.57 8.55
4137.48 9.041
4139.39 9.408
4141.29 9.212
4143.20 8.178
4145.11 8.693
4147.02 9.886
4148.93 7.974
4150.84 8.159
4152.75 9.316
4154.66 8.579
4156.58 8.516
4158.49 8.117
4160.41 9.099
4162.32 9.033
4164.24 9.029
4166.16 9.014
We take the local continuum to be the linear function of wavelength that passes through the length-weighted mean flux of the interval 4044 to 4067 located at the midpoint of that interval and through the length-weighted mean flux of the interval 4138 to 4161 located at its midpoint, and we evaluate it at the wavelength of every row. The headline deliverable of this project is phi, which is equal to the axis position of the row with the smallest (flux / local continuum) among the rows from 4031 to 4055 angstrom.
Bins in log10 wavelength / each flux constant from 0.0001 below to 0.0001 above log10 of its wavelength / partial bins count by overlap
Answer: 4045.16 angstrom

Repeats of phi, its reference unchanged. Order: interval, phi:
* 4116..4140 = 4118.47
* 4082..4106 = 4101.44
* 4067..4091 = 4071.33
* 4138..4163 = 4148.93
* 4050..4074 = 4071.33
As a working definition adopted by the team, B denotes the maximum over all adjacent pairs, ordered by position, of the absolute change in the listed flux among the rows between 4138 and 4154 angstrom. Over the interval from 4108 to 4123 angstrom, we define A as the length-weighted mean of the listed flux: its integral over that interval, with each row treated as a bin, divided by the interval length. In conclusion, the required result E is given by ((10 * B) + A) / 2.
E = 14.0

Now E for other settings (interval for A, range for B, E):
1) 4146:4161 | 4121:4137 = 11.4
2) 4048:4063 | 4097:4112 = 14.5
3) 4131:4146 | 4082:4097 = 11.6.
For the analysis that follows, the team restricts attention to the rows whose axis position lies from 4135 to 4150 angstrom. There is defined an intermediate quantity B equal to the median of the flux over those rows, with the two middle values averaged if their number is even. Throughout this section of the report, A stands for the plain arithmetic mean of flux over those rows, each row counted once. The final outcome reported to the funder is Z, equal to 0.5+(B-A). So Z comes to 0.50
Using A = 8.9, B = 8.87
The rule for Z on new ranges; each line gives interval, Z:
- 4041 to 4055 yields 0.45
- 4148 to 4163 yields 0.45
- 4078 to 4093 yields 0.44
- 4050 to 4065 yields 0.53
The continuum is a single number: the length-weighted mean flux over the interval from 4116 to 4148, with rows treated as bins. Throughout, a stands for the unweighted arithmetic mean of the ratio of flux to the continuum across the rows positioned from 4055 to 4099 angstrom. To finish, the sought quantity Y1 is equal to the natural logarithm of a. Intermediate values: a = 0.973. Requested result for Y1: -0.03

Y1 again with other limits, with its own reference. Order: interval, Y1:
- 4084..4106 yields -0.06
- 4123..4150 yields 0.00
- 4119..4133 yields -0.01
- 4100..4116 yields -0.09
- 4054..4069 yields -0.04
